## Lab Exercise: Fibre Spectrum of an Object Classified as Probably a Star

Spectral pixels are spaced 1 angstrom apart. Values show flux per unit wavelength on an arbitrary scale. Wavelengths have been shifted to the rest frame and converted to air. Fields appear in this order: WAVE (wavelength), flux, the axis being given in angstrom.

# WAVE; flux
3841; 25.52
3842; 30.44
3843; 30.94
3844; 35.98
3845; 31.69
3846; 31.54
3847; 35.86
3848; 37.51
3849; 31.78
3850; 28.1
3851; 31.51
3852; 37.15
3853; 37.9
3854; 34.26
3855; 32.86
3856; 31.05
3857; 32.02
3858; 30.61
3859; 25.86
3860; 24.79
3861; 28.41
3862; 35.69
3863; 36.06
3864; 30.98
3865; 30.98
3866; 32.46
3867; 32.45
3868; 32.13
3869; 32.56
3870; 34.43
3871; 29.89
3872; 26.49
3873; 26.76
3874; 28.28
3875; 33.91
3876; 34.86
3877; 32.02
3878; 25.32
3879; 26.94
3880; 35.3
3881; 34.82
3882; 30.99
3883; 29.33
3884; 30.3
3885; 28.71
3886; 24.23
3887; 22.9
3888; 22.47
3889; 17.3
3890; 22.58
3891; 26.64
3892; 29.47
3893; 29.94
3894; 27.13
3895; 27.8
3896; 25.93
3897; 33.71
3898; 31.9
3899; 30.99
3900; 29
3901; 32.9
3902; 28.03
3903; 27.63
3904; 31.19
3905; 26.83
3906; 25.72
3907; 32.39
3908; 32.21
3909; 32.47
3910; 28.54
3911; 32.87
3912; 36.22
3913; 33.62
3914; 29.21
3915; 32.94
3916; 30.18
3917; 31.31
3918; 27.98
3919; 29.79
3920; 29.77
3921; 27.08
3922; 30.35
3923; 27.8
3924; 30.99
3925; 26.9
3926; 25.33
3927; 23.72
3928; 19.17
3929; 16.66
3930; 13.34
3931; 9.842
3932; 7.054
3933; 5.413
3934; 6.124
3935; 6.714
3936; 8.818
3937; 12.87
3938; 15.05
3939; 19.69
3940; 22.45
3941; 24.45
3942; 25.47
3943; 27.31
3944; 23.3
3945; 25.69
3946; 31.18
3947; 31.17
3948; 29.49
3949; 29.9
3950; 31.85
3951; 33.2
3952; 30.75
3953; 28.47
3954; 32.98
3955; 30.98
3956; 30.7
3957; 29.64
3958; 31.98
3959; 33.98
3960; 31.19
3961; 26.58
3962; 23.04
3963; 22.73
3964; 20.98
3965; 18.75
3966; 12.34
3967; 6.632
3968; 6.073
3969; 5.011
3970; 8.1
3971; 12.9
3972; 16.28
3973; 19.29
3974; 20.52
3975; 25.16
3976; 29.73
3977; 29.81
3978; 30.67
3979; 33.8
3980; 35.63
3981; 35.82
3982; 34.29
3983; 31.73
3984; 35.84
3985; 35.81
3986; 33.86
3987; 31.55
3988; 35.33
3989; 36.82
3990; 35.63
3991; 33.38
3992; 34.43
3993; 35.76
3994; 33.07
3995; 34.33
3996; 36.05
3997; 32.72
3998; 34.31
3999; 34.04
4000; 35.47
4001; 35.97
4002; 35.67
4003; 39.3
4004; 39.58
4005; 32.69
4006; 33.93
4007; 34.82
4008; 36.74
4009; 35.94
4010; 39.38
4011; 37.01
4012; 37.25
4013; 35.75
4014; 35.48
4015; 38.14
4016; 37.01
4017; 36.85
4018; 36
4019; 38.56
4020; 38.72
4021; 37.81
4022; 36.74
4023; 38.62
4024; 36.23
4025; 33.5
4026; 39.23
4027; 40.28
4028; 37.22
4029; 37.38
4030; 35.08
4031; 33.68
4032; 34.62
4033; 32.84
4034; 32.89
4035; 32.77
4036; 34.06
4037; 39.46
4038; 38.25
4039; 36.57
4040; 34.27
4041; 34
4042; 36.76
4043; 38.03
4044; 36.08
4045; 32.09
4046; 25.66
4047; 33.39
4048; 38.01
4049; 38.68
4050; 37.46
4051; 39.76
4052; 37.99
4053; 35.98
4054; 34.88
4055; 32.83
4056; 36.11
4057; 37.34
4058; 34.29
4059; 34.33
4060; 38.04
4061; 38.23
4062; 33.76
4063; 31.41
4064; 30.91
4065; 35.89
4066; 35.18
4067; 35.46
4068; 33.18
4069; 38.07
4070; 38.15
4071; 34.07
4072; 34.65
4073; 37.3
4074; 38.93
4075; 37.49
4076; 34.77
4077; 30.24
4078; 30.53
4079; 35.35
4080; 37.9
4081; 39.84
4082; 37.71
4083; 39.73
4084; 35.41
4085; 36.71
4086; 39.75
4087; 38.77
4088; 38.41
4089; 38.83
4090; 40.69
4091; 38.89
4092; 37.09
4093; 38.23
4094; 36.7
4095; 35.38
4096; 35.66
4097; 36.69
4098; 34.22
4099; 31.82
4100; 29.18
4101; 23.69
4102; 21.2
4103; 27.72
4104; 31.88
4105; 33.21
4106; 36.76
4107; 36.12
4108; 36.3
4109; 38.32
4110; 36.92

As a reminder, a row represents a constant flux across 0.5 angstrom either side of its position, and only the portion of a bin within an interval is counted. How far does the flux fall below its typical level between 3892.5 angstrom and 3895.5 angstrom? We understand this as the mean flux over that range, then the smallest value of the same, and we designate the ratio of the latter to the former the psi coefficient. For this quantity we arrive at 0.96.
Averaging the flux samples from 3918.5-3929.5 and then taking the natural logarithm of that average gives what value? 3.26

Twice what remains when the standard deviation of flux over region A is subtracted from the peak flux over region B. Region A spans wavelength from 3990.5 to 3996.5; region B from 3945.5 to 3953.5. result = 64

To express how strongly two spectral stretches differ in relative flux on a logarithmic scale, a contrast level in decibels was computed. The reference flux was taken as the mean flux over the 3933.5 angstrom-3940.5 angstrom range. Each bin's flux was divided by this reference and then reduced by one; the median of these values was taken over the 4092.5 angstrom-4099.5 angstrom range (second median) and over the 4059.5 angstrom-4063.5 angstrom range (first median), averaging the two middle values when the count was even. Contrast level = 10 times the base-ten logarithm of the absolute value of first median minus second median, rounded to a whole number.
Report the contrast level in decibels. -17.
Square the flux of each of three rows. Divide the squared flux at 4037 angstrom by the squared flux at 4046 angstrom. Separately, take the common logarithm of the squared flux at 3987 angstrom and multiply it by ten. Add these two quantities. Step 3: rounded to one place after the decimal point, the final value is 32.3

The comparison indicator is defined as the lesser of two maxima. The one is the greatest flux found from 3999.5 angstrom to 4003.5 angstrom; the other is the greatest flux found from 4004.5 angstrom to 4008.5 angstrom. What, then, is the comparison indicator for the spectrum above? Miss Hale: 37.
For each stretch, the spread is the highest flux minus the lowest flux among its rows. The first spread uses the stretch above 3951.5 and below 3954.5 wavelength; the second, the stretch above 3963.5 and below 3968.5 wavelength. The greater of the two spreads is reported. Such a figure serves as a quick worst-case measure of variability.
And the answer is 14.9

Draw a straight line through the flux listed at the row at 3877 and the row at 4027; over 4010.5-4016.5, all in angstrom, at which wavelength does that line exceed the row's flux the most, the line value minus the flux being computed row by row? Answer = 4014 angstrom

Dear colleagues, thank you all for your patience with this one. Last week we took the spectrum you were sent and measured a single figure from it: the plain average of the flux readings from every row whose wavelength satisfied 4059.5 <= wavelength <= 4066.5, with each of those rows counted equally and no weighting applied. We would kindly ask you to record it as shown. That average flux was 34.8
